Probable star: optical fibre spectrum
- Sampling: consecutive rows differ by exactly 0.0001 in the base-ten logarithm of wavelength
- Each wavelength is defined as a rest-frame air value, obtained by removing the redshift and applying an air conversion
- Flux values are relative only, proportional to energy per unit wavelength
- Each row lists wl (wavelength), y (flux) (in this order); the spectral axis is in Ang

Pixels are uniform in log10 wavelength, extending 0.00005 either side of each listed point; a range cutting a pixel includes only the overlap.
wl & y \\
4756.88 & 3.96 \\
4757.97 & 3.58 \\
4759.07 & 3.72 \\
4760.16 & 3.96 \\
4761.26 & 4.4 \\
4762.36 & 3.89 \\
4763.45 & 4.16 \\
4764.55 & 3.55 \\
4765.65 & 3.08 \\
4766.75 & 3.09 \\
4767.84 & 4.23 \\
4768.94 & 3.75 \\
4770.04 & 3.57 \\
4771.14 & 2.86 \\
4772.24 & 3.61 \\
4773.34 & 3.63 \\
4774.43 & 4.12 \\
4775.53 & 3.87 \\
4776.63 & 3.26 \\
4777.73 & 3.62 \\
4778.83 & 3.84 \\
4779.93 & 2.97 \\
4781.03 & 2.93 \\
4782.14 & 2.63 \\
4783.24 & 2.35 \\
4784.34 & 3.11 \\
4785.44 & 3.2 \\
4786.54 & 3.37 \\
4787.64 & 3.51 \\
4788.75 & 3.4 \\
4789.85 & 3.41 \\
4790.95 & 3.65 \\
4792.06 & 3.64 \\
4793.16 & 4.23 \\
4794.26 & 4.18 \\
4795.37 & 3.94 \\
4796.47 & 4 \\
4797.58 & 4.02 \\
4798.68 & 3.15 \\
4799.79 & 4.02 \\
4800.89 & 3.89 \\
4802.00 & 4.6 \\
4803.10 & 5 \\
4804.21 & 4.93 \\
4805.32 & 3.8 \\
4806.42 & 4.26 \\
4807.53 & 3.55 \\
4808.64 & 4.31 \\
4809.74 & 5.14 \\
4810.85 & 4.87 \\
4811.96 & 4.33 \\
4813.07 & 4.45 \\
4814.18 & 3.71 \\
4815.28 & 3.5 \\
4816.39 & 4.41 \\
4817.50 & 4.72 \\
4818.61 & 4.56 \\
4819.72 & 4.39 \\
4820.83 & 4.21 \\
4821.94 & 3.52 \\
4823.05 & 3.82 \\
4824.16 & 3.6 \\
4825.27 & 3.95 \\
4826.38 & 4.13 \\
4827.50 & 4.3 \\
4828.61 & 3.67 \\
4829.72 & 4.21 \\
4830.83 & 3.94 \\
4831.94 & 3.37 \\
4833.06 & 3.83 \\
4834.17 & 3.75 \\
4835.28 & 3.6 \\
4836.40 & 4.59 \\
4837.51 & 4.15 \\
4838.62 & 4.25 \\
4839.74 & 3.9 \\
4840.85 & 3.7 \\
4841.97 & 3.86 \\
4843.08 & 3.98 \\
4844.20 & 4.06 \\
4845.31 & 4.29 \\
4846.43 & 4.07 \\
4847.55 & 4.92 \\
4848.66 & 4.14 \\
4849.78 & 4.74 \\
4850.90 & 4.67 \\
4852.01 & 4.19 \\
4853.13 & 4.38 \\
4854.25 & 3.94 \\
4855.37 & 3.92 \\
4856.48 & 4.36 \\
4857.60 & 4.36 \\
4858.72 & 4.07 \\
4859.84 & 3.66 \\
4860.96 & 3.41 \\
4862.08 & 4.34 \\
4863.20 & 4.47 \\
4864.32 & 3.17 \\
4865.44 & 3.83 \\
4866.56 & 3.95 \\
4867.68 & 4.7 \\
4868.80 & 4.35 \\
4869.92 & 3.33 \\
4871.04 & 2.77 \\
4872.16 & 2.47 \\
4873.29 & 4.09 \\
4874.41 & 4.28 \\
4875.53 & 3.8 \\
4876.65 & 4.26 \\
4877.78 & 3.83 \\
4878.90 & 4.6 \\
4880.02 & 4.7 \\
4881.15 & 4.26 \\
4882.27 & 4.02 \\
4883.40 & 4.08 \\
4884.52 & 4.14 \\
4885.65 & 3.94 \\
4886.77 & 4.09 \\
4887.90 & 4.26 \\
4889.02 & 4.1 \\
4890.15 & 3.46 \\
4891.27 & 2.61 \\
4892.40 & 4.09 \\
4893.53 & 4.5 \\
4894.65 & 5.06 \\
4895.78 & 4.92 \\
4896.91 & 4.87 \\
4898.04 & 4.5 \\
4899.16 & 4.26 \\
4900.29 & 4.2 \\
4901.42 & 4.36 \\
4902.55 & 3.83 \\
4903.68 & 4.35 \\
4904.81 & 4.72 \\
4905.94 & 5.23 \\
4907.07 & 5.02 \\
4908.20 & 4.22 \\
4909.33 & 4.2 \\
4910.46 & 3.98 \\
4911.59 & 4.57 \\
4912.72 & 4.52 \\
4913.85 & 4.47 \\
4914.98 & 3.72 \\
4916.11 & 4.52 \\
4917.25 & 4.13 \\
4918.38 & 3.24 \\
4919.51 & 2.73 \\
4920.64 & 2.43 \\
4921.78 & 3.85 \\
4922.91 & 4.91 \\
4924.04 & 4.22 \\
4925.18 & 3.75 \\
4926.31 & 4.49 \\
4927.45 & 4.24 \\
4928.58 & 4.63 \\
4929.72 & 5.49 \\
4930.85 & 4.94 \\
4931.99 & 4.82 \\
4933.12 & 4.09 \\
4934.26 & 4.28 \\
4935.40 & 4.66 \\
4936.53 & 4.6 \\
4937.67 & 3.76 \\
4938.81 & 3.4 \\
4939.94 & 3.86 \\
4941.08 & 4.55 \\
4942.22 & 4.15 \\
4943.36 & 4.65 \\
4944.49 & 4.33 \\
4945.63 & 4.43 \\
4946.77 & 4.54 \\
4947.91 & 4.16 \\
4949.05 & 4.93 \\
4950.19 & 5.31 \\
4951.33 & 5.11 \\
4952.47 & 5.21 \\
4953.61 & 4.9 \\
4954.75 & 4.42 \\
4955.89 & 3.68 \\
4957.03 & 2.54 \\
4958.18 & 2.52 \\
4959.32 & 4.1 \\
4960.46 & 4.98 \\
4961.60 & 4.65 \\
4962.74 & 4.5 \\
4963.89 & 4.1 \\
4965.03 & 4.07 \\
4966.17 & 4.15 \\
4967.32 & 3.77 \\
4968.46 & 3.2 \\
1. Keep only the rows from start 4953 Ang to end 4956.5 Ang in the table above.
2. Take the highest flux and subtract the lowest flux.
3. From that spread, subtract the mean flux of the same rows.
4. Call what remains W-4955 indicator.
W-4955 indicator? -3.11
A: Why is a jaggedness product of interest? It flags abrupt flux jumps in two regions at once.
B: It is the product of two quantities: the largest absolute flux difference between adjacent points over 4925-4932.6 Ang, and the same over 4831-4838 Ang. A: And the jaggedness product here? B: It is 0.85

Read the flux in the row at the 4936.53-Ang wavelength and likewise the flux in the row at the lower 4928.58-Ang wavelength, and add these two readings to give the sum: 9.2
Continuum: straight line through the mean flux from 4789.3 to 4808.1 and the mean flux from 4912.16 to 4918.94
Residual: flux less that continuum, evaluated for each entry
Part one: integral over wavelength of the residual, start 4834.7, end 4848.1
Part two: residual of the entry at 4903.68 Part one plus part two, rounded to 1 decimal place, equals 1.2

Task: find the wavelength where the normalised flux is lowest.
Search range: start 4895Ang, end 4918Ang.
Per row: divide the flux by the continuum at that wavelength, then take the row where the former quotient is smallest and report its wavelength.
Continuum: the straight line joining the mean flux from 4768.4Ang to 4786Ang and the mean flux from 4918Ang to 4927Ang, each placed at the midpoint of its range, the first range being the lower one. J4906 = 4914.98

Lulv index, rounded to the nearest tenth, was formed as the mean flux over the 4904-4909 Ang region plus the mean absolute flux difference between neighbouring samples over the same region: 5.3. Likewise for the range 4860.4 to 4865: 4.6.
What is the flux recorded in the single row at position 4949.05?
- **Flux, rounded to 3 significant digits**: 4.93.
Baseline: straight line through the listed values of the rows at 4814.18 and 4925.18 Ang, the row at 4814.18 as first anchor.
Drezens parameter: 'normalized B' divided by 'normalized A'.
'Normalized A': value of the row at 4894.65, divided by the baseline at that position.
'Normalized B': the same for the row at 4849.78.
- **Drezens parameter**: 0.94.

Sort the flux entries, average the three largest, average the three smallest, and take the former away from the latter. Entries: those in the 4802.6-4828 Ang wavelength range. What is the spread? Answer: -1.5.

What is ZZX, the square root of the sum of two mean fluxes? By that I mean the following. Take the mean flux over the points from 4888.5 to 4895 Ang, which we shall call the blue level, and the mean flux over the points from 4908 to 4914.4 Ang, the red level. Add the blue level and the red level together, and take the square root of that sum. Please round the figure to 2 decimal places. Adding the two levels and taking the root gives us 2.88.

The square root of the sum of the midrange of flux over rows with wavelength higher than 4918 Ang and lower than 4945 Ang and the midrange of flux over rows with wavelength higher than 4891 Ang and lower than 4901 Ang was 2.79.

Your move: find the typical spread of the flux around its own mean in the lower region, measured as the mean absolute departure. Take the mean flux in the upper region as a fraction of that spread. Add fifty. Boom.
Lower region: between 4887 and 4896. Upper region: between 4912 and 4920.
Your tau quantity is 57.0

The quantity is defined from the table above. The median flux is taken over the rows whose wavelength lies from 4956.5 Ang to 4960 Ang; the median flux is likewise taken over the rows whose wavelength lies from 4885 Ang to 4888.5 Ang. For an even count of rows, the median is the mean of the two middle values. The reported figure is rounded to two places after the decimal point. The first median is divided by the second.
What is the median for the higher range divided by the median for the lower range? 0.62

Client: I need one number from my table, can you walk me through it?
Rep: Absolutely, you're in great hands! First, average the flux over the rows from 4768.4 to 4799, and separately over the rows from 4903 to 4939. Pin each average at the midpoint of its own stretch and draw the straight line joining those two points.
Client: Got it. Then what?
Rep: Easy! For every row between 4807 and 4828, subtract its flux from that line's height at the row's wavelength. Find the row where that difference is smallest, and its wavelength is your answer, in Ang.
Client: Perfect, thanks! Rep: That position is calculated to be 4809.74 Ang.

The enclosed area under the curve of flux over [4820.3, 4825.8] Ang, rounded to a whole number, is 21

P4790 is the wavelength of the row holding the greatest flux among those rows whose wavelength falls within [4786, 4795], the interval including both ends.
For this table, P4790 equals 4793.16 Ang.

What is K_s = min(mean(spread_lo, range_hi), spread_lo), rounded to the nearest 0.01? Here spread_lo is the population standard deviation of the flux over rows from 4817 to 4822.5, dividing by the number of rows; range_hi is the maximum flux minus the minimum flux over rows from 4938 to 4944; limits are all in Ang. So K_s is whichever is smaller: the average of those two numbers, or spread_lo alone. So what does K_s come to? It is 0.42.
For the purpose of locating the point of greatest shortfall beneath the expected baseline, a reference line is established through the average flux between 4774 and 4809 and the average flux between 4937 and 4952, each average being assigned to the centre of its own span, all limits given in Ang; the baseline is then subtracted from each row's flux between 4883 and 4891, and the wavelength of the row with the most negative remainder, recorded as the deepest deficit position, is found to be 4890.15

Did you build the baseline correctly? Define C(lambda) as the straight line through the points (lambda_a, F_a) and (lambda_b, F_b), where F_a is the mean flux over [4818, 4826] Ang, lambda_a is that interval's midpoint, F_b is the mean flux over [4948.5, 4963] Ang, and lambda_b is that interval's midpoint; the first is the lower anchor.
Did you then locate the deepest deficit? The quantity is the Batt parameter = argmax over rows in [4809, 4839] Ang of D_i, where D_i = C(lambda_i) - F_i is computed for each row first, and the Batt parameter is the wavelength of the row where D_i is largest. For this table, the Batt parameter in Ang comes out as 4831.94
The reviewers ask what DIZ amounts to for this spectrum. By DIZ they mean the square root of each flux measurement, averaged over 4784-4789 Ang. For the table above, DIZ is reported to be 1.82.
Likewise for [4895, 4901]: 2.13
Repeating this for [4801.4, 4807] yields 2.12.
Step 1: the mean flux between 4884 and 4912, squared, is 18.5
